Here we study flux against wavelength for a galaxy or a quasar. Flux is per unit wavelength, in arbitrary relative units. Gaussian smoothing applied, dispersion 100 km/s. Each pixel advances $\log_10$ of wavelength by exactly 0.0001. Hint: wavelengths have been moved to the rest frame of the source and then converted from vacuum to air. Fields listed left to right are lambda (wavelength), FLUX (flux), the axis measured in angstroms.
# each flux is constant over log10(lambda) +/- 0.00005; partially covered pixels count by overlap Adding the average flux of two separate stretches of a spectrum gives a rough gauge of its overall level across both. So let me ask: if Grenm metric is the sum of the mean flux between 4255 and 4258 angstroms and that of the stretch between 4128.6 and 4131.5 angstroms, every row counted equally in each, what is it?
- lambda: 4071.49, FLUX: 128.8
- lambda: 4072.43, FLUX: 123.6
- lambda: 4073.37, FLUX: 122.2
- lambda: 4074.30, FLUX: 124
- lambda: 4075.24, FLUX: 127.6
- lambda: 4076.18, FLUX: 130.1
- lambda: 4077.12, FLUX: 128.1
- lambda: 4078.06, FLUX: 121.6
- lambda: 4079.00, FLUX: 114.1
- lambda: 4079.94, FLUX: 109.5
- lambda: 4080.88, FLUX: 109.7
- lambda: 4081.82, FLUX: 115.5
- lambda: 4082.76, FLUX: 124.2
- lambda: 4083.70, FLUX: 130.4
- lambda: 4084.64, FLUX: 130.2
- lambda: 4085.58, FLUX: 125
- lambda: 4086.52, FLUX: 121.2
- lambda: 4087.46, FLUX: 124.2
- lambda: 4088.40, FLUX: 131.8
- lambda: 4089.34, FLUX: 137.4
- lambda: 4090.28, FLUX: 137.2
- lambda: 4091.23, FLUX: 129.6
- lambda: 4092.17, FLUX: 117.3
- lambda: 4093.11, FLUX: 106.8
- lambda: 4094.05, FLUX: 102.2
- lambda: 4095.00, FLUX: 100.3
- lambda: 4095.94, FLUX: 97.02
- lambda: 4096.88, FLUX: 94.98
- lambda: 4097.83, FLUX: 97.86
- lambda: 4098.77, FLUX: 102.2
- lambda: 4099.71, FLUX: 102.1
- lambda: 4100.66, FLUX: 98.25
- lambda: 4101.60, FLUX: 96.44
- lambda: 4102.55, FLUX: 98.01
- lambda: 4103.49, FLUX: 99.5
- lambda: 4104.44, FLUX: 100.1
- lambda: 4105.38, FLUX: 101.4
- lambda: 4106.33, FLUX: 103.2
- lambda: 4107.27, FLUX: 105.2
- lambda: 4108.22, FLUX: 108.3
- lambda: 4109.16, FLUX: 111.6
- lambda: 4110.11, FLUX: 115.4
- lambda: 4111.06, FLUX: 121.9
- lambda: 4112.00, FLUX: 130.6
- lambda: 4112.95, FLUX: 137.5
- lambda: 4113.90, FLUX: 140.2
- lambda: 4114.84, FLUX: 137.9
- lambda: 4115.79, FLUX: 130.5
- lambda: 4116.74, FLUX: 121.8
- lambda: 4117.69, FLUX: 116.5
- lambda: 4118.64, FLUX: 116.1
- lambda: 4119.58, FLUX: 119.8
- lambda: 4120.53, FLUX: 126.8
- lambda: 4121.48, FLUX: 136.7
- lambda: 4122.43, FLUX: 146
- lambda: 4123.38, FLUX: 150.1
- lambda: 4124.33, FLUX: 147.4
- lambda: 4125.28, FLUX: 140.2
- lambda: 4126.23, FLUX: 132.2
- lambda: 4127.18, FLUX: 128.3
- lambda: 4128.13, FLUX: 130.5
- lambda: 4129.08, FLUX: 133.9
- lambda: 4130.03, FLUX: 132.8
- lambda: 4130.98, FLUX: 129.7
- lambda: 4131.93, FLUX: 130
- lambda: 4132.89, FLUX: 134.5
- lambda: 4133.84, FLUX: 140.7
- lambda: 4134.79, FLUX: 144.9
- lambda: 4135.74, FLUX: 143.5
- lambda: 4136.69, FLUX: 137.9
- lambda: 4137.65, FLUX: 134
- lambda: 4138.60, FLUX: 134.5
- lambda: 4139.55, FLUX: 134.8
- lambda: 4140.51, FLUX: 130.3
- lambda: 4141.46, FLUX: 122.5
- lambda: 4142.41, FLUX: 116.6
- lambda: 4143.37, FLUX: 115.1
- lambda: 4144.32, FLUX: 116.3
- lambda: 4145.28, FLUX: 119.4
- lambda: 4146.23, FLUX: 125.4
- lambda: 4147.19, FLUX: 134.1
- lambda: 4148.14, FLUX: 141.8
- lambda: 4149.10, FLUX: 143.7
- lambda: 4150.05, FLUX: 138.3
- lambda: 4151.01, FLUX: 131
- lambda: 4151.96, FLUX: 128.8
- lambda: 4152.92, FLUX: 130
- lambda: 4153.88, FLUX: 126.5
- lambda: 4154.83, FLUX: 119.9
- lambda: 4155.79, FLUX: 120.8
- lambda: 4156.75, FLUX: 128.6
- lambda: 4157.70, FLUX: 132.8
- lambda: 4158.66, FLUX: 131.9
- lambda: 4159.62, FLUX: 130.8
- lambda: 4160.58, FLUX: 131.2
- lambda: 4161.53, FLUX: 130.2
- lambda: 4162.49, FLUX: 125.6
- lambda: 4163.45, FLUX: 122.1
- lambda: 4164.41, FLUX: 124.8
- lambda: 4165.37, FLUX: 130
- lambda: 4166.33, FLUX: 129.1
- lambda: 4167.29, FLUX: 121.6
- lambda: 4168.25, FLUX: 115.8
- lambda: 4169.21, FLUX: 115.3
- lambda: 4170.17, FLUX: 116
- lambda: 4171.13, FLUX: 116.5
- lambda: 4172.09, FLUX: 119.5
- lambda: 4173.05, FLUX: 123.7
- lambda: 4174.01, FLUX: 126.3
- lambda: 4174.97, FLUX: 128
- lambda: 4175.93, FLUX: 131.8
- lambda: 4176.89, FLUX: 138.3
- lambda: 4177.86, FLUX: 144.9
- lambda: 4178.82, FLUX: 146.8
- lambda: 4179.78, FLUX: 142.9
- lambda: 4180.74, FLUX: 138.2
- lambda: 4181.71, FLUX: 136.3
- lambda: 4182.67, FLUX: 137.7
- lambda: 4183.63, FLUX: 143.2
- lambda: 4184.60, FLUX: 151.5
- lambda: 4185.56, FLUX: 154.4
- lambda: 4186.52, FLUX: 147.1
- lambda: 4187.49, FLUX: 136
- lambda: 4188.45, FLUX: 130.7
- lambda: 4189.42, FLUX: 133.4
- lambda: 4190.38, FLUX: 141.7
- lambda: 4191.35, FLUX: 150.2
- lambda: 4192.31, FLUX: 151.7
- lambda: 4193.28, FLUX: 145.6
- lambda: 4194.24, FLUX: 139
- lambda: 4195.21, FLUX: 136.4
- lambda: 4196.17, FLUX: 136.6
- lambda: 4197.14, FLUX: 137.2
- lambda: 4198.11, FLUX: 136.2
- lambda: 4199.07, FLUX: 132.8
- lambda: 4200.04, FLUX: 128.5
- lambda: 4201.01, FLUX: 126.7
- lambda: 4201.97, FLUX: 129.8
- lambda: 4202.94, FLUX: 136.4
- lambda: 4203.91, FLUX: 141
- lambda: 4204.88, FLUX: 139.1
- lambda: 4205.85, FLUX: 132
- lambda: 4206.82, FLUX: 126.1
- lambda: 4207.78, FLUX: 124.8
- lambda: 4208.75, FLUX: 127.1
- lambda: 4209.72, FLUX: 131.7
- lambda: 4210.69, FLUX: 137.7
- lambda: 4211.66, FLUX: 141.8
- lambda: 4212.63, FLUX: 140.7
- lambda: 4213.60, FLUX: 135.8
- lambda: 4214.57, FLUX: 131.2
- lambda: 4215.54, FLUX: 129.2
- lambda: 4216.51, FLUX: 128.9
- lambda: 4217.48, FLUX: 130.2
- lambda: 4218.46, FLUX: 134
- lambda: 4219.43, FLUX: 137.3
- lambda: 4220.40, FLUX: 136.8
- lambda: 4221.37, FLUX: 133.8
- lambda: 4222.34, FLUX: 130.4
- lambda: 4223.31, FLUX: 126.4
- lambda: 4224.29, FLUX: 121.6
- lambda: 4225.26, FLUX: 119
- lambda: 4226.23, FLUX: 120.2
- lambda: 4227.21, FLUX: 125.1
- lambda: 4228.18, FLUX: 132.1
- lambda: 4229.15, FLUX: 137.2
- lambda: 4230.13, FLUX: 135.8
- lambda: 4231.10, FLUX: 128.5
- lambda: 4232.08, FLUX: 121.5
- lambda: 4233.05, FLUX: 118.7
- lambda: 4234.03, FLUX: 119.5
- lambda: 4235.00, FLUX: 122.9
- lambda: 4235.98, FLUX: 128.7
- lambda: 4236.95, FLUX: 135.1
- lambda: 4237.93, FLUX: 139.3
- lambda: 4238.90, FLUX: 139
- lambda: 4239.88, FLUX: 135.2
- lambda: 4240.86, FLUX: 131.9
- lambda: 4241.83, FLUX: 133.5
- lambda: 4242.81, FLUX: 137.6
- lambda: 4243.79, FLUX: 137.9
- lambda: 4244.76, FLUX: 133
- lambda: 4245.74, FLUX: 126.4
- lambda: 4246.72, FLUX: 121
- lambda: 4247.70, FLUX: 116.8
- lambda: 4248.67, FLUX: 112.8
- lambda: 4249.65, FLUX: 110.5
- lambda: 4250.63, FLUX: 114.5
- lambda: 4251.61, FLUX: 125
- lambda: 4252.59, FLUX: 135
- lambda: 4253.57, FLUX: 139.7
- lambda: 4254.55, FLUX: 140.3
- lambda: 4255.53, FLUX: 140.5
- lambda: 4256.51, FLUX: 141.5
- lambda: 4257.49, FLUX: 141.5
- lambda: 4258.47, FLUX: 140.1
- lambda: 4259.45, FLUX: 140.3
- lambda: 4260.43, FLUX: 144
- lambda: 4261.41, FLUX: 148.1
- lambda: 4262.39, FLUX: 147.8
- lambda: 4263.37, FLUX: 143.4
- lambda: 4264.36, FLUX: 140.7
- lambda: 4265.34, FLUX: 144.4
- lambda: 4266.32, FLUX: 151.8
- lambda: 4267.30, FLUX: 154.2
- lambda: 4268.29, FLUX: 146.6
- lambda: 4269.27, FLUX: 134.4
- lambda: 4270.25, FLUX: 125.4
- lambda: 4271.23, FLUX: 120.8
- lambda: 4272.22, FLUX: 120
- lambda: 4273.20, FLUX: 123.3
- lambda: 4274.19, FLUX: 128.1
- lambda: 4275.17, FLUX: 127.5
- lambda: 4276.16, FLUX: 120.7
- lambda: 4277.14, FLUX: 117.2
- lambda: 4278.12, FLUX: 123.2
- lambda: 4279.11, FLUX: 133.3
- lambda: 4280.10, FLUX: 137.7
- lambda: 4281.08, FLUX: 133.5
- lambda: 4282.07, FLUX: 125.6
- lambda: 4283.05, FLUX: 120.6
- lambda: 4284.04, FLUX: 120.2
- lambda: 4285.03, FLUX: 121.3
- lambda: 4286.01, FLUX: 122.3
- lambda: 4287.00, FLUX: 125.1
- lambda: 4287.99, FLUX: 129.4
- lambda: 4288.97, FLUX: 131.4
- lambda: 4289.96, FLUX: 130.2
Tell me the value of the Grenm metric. 273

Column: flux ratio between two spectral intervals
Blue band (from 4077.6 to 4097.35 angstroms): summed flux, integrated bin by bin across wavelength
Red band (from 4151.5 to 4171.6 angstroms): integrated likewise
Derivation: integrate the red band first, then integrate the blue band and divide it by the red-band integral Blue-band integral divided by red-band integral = 0.93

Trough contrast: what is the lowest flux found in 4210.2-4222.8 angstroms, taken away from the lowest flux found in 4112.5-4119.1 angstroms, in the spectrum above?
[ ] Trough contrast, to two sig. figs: -13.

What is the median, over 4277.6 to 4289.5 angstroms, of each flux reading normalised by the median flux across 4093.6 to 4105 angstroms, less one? 0.27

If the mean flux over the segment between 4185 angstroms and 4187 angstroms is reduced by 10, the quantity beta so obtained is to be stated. 141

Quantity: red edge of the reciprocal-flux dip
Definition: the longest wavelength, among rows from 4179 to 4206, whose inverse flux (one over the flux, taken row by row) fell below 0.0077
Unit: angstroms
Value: 4205.85 angstroms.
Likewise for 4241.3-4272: 4269.27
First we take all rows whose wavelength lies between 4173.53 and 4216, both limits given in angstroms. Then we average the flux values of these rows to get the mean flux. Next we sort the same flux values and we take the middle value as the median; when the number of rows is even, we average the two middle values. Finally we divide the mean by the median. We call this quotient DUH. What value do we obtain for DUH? 1.00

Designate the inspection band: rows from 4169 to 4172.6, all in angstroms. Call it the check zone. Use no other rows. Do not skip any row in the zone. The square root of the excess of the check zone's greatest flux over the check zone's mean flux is 1.6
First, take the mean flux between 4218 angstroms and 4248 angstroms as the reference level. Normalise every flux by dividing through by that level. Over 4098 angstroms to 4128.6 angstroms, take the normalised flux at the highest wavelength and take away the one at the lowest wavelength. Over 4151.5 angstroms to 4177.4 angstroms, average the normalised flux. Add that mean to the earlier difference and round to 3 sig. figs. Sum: 1.19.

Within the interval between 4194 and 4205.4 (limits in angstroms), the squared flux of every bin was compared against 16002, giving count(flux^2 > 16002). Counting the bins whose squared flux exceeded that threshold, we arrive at 12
